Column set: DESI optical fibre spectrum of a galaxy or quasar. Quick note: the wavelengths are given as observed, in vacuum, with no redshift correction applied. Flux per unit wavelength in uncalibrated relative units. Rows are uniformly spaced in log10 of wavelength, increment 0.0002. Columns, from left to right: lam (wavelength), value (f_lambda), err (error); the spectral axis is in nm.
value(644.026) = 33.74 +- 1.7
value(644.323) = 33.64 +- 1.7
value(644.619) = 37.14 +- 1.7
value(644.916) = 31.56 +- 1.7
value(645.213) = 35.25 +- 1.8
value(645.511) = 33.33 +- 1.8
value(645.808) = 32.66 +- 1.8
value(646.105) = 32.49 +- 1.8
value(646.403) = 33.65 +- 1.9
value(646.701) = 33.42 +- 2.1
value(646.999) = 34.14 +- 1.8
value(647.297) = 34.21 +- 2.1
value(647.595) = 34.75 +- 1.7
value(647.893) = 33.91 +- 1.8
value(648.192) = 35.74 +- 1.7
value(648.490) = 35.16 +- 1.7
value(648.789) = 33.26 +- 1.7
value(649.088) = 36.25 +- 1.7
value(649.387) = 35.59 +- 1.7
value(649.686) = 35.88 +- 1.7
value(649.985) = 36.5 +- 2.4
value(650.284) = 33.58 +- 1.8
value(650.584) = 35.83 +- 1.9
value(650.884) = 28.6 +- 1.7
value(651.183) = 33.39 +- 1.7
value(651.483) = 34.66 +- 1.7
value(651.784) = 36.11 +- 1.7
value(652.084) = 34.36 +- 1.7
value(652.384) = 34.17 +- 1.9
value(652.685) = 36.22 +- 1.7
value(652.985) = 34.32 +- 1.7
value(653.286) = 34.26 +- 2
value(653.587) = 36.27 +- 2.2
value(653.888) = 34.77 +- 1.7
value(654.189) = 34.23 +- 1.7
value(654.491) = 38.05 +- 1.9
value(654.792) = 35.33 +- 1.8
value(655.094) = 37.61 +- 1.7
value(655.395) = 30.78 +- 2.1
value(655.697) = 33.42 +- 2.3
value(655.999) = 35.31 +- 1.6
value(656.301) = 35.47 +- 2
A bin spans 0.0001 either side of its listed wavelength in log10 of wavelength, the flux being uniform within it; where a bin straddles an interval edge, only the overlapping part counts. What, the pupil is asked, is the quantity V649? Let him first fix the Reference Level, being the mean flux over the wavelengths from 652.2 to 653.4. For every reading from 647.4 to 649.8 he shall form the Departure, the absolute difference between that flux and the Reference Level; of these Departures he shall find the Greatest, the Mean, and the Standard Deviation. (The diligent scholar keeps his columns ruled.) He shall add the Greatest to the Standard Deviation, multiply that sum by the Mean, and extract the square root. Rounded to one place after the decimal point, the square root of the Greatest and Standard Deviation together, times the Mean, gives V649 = 1.3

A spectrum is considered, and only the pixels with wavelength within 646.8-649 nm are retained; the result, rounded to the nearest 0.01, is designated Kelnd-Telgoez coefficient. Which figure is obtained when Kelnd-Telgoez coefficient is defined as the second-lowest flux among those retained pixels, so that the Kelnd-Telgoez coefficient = 33.91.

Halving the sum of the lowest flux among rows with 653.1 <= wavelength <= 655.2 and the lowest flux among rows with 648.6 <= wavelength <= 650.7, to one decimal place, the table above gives 33.7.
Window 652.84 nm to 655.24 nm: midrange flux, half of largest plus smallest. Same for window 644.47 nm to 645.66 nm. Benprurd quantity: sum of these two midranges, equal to 70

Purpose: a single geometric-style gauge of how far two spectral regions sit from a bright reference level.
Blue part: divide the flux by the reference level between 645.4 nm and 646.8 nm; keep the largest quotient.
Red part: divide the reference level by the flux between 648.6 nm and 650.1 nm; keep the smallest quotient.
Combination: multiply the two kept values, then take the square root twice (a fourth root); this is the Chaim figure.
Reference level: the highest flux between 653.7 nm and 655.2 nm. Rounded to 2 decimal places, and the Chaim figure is 0.98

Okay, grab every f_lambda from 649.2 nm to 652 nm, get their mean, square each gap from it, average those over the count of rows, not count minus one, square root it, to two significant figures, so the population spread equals 2.3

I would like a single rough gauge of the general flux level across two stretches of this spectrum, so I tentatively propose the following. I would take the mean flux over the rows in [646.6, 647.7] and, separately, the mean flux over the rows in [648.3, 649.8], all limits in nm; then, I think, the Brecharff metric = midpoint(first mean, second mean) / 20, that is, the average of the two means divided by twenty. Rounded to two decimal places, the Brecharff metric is 1.73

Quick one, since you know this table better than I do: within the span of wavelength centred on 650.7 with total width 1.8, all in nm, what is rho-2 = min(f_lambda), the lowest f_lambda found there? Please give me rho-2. 28.6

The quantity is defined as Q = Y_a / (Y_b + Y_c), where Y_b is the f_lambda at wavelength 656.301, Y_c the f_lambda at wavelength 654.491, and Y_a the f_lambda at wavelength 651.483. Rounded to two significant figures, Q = 0.47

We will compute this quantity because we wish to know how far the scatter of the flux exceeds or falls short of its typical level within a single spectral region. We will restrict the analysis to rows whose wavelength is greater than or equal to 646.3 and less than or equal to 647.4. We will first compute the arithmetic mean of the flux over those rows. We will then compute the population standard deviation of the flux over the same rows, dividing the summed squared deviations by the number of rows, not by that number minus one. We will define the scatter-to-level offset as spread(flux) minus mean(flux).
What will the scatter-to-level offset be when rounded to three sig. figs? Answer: -33.5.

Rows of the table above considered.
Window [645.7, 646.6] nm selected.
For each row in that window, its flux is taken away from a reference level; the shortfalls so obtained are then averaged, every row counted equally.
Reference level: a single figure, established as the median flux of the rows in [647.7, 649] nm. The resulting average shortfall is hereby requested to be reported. 1.6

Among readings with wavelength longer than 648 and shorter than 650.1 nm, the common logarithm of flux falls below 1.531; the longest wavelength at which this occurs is 648.789 nm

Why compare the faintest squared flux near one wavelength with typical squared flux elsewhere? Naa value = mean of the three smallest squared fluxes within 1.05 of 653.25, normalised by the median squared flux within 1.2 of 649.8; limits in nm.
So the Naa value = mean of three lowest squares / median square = 0.92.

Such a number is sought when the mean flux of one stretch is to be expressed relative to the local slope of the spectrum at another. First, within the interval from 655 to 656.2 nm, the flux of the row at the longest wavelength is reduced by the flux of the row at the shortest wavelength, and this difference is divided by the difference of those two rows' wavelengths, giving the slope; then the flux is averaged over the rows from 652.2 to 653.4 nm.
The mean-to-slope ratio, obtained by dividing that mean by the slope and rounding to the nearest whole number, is -14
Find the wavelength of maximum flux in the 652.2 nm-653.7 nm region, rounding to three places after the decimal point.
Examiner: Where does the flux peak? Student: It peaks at 653.587 nm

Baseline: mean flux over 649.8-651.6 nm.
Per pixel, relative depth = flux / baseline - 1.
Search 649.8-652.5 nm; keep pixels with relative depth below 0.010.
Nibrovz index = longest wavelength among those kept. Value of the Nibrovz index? 651.183 nm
